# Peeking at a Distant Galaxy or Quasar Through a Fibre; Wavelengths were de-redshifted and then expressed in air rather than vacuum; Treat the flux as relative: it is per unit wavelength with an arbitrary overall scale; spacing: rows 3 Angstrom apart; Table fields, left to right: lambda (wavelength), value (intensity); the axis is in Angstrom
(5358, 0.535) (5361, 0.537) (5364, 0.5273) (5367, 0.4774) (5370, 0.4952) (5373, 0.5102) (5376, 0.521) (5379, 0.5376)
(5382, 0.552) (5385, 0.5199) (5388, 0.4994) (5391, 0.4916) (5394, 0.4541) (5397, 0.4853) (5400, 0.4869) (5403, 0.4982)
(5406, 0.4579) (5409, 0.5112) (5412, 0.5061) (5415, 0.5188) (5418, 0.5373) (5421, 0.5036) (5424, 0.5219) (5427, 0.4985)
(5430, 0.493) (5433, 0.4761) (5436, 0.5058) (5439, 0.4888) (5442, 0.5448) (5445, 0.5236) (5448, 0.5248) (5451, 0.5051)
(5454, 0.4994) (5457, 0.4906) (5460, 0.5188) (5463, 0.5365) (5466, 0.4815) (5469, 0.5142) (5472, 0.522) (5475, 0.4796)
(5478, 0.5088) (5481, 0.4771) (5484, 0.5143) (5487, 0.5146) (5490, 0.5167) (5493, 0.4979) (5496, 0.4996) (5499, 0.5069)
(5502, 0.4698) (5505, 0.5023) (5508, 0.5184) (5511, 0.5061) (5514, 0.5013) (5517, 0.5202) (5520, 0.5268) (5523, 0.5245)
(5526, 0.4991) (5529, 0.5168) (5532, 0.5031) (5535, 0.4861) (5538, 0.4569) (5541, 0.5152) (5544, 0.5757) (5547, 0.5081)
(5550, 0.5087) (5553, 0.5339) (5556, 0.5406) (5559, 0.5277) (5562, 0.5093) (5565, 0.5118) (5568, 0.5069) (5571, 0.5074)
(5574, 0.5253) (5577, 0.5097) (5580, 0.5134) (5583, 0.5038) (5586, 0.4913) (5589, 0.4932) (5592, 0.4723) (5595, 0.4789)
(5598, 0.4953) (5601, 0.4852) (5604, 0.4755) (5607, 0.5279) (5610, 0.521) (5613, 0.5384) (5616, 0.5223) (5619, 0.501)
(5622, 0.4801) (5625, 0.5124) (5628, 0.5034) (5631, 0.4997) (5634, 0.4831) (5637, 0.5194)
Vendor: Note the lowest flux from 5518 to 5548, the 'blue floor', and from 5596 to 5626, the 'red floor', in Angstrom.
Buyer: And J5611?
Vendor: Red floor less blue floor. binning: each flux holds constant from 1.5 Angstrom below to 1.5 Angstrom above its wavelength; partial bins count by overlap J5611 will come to 0.019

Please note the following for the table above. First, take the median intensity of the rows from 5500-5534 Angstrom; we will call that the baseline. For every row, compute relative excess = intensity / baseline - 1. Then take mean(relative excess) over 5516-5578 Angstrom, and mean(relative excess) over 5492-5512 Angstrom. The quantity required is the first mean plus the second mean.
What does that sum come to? 0.006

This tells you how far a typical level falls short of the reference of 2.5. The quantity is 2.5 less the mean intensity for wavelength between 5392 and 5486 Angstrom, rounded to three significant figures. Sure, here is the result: 2.00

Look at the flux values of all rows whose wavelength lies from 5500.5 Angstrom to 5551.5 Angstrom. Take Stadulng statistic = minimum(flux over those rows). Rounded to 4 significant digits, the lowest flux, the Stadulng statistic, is 0.4569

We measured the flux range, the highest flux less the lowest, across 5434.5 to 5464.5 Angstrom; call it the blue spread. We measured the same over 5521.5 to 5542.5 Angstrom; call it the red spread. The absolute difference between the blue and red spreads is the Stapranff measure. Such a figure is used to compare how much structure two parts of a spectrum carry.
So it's 0.012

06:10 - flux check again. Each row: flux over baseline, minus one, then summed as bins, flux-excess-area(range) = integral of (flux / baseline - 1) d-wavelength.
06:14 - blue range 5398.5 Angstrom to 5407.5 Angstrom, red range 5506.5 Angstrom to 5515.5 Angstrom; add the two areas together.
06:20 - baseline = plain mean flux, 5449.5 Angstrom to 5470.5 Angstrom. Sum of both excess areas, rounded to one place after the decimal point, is -0.4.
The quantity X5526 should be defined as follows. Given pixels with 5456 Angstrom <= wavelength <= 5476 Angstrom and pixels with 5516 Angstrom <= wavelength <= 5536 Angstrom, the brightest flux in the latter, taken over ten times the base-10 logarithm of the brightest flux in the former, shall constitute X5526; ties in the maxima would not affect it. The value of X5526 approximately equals -0.195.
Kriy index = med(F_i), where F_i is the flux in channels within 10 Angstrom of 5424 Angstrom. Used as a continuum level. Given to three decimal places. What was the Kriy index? 0.504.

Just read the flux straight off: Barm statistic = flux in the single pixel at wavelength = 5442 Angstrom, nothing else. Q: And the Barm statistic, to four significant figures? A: 0.5448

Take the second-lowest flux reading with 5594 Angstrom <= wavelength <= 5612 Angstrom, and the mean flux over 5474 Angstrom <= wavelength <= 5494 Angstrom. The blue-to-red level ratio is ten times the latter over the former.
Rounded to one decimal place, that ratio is 10.5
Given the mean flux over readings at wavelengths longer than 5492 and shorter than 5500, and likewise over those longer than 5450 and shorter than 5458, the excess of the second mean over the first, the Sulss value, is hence -0.003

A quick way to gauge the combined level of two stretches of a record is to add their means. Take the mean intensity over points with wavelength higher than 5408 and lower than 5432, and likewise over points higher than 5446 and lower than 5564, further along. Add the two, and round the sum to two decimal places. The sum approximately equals 1.02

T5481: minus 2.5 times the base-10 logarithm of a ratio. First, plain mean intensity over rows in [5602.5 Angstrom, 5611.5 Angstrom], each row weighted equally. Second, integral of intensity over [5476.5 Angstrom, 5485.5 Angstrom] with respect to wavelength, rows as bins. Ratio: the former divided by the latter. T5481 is 2.37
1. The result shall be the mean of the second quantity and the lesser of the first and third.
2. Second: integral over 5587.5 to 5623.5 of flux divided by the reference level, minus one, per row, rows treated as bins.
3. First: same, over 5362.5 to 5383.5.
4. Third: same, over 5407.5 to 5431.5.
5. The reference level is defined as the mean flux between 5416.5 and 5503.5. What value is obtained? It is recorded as -0.11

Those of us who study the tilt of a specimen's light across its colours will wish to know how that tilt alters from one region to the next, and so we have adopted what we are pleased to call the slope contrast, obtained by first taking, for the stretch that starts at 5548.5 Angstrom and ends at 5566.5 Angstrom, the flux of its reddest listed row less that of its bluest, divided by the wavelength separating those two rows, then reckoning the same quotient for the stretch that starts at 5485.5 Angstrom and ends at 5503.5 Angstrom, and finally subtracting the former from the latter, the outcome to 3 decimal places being -0.003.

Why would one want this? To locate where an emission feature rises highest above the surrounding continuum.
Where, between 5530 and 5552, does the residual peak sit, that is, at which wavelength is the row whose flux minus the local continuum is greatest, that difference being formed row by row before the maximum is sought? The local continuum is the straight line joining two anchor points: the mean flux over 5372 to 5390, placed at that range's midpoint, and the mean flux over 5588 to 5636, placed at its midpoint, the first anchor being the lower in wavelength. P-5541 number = 5544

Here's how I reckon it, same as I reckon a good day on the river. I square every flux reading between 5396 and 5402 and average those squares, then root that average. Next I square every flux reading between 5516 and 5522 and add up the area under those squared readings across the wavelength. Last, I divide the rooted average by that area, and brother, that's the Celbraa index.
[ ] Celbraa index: 0.296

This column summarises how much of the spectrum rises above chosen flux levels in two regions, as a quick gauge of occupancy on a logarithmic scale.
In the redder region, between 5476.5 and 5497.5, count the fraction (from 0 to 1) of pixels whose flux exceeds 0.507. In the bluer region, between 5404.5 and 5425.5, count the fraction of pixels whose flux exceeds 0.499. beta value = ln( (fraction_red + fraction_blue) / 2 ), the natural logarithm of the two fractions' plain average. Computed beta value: -0.34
